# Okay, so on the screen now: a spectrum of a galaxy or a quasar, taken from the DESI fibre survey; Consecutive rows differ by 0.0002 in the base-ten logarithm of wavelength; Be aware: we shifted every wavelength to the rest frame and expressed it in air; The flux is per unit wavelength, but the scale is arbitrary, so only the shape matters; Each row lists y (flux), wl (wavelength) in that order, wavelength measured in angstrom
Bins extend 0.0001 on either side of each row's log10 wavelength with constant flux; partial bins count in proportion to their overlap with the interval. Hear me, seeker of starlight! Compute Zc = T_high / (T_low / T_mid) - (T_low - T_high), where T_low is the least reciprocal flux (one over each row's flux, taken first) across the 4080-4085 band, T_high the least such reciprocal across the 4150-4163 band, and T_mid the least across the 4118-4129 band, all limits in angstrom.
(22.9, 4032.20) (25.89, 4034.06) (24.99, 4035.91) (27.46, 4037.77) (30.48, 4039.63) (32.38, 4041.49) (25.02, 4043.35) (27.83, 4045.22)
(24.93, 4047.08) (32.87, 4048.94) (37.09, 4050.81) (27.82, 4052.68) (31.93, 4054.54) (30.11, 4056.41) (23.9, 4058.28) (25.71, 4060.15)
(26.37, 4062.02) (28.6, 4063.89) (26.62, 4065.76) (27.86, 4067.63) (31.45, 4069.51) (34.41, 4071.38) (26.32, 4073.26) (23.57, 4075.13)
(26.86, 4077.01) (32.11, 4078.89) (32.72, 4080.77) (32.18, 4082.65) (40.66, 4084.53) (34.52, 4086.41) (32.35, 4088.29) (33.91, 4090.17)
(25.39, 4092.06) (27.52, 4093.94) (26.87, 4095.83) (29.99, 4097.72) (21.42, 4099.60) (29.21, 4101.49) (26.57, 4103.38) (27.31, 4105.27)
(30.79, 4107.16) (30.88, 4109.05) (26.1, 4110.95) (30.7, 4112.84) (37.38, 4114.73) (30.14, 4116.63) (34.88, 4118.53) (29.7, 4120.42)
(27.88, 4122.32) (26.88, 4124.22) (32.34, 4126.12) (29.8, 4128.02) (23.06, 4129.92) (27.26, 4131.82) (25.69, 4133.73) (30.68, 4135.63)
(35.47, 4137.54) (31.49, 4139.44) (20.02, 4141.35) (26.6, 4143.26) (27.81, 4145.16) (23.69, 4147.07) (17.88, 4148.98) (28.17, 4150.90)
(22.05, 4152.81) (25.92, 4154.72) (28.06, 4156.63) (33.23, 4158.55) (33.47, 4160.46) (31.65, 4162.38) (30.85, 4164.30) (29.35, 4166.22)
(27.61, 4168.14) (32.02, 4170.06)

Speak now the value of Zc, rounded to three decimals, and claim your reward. 0.040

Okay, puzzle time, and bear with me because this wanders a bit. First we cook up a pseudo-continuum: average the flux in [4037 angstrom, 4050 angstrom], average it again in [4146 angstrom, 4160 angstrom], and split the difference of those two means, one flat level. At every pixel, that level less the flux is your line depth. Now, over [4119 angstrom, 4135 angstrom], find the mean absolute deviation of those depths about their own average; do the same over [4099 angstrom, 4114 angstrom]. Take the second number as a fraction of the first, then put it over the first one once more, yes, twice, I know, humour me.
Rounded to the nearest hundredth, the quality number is 0.57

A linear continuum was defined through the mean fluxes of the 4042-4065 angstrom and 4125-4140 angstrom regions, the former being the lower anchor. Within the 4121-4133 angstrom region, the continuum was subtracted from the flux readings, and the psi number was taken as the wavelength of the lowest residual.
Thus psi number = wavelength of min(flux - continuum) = 4129.92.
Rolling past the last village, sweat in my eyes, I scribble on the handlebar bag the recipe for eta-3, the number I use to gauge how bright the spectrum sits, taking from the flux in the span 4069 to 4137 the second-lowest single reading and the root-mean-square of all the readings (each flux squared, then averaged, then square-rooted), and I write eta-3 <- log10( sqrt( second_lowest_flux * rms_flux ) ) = 1.420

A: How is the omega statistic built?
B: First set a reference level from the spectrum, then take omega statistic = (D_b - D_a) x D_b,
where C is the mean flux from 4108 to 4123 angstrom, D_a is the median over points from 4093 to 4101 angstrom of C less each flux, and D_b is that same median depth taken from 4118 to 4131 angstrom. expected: -3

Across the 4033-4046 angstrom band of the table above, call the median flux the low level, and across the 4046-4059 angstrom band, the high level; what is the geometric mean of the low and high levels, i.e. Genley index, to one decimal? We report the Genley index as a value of 28.8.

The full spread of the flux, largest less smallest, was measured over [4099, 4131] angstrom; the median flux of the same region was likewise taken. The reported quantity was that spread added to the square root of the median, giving 21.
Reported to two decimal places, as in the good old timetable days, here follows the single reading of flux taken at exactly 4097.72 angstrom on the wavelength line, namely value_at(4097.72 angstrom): 29.99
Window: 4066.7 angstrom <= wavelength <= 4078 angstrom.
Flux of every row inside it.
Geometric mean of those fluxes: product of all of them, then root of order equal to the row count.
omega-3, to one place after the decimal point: 28.2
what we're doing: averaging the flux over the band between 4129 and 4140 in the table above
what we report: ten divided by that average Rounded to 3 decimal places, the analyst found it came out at 0.346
